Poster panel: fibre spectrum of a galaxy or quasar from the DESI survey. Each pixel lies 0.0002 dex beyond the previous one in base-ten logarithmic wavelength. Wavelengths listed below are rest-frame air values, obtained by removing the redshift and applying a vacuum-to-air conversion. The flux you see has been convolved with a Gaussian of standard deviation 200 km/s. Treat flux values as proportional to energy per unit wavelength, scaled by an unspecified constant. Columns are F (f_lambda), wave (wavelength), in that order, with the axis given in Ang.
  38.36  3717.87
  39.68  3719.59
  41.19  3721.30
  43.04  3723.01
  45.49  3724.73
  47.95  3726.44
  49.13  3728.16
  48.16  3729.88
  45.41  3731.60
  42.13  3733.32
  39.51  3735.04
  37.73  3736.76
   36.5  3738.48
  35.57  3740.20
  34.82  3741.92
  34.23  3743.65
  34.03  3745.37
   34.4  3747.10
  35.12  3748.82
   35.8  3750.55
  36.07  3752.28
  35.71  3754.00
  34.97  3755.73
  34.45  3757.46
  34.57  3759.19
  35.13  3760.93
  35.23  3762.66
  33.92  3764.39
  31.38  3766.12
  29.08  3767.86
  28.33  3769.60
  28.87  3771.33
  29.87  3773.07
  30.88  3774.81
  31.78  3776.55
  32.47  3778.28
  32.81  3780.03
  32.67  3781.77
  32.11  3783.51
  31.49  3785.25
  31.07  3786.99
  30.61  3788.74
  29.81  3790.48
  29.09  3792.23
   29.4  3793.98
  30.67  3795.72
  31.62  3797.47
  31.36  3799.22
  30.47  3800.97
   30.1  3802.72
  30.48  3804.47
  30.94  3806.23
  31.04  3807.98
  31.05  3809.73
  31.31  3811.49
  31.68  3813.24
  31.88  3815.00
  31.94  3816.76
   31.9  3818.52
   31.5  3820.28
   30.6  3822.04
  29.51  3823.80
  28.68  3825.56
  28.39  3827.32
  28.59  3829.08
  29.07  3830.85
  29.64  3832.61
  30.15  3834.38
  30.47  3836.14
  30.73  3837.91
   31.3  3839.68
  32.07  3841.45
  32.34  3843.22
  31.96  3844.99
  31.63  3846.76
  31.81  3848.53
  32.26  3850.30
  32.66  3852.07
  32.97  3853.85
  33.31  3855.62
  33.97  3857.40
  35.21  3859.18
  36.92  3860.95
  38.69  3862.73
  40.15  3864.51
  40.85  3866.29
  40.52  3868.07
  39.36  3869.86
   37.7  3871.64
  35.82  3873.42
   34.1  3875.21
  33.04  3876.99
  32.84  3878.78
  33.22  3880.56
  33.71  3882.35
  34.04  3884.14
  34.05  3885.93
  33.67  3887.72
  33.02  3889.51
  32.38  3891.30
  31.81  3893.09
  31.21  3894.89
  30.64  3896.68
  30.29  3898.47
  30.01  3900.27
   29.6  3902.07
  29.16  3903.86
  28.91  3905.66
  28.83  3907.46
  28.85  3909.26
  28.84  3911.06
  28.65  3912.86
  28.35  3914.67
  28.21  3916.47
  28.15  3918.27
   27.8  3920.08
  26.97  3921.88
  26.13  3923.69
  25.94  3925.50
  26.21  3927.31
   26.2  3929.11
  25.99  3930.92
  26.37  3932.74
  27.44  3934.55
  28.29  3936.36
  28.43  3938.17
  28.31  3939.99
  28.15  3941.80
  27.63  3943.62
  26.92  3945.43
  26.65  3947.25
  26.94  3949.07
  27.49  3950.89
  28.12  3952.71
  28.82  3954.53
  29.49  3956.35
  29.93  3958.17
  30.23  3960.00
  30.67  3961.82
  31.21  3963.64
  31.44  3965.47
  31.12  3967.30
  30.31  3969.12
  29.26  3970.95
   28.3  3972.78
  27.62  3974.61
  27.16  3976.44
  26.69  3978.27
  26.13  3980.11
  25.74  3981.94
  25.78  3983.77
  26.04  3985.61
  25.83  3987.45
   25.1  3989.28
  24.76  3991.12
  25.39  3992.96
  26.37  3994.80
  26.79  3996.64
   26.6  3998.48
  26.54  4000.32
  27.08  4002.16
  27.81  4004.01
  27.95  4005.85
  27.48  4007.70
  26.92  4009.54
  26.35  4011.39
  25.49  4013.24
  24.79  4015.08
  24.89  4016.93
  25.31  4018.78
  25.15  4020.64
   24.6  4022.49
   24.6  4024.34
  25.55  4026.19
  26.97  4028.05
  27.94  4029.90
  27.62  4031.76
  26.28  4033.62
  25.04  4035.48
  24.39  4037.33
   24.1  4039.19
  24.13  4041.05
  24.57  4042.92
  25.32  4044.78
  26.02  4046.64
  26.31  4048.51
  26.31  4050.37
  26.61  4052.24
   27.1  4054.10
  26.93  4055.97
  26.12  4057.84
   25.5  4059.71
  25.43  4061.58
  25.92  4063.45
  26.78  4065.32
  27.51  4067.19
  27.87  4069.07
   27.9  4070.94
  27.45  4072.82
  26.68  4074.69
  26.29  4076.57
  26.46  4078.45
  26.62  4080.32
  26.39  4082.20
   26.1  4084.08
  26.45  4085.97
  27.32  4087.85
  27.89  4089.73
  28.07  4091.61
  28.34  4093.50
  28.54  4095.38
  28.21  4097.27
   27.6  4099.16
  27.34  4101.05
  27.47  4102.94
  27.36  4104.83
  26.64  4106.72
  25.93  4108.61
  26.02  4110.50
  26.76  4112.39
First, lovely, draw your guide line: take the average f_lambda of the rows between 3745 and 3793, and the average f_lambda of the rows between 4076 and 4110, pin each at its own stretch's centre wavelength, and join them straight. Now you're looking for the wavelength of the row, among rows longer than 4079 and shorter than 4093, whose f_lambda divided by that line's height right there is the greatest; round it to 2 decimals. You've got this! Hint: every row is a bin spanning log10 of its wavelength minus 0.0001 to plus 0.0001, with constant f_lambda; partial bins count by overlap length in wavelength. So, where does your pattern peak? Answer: 4091.61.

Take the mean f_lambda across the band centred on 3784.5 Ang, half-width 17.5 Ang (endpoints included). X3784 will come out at 30.7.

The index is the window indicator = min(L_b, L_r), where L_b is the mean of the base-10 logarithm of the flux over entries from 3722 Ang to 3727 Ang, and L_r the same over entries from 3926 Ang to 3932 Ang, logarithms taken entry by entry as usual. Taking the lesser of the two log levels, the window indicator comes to 1.42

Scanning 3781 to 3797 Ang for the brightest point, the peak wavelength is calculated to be 3781.77 Ang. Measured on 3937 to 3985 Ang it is 3965.47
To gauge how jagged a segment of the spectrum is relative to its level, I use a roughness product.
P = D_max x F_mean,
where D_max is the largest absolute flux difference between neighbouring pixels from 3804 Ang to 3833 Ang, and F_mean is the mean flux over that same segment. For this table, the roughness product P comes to 33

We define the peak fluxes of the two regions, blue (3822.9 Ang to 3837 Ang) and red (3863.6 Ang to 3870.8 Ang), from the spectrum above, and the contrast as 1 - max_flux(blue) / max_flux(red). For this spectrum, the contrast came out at 0.25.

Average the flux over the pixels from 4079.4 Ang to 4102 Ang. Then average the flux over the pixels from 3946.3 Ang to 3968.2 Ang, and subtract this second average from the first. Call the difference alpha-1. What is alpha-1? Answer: -1.9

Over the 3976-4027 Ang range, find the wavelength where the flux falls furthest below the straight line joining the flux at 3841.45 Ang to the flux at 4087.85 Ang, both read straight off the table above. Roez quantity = 3991.12 Ang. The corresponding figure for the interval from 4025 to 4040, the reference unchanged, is 4039.19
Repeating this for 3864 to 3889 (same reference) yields 3878.78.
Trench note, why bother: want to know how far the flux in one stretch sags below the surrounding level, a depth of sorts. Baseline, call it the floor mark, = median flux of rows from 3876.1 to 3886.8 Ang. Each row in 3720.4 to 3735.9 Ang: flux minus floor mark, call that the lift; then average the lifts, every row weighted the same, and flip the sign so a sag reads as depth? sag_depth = -11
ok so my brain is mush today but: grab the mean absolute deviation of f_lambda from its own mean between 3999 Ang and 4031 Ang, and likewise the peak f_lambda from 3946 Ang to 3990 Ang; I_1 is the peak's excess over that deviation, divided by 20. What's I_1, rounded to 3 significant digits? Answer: 1.52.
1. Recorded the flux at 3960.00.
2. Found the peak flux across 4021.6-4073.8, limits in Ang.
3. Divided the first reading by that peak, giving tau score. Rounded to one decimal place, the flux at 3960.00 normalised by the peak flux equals 1.1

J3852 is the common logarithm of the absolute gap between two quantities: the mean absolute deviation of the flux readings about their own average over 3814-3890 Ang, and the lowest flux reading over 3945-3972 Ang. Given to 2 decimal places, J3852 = 1.38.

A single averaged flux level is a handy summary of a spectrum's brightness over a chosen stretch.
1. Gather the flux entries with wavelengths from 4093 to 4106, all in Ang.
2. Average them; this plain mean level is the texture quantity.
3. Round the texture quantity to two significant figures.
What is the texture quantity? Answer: 28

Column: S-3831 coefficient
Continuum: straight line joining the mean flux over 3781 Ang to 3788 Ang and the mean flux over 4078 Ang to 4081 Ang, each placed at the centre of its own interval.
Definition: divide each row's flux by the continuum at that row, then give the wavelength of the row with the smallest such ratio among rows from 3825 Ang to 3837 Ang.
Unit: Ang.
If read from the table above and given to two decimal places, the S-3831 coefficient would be 3827.32 Ang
